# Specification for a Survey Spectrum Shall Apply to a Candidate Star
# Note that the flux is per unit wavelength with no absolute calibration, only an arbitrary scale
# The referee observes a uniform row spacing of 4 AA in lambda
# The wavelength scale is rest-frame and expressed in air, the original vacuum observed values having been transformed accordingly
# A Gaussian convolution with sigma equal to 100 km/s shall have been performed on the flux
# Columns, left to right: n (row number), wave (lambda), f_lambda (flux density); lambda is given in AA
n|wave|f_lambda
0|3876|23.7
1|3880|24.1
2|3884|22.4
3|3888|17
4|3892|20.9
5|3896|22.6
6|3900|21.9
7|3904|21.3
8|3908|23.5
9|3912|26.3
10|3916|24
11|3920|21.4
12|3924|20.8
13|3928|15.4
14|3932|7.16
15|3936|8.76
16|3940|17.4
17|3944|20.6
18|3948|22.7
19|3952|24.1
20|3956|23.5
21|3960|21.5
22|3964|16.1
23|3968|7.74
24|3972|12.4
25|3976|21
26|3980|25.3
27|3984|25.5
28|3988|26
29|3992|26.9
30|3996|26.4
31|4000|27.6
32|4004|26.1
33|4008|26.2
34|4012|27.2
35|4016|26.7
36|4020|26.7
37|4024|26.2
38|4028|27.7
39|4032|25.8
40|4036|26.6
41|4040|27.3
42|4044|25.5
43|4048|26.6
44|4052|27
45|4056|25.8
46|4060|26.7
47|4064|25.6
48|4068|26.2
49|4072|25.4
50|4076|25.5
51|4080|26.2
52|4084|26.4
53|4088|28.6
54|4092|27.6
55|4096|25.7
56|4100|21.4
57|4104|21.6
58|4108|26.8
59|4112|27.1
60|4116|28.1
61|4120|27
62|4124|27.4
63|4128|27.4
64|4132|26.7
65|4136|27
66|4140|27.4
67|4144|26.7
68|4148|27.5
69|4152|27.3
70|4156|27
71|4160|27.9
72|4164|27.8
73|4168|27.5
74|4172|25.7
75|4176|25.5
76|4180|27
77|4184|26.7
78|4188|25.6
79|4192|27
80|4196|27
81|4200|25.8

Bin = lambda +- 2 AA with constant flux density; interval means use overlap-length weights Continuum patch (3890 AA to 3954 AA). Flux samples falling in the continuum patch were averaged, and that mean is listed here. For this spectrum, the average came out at 19.9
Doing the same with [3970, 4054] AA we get 25.6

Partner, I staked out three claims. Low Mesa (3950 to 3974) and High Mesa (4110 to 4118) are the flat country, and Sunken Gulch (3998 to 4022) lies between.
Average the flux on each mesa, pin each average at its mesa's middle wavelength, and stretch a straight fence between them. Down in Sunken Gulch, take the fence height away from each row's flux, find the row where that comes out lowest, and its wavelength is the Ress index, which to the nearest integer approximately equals 4020 AA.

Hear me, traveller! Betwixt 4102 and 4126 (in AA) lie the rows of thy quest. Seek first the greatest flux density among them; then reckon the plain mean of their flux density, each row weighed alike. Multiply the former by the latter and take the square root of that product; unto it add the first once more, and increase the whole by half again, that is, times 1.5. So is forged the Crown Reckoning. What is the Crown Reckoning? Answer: 83.0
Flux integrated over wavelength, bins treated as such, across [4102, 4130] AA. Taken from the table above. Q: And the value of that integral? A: 742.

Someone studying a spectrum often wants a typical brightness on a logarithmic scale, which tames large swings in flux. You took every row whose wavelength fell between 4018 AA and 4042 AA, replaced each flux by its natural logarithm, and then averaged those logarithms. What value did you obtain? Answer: 3.29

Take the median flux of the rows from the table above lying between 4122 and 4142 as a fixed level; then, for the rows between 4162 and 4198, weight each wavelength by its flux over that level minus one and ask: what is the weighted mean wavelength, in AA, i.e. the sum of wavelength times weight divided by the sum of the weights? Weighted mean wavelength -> 4182.2 AA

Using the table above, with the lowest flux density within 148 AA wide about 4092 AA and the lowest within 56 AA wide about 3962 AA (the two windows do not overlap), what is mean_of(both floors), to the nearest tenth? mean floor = 14.6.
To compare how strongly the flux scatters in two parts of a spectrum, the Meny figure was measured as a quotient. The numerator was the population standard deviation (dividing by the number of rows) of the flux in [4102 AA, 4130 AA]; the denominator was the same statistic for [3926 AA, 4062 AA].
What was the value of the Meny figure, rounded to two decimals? 0.34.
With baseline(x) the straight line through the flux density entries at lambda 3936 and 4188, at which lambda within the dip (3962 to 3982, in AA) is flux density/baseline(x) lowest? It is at 3968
